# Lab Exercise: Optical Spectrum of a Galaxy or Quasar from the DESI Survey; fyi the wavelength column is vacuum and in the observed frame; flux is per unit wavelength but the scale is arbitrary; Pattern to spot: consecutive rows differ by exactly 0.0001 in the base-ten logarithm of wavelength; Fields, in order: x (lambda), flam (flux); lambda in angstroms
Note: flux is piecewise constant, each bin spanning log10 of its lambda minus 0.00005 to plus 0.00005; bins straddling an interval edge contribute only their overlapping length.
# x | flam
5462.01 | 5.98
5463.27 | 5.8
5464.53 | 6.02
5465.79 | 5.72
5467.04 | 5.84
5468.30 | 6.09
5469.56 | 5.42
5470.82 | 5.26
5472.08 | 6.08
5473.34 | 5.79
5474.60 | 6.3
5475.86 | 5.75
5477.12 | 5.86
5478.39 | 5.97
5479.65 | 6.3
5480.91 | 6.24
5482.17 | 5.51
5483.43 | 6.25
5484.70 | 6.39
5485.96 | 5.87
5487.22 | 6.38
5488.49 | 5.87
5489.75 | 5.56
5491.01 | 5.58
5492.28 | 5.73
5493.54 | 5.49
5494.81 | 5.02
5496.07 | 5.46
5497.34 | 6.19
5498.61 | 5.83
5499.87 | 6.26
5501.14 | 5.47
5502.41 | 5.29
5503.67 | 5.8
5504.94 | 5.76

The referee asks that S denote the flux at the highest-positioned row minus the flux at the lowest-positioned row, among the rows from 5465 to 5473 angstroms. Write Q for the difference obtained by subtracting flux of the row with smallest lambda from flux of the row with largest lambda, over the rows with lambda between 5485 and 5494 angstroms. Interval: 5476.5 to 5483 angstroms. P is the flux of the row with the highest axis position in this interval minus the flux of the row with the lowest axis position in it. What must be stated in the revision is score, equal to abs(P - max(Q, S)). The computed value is 0.71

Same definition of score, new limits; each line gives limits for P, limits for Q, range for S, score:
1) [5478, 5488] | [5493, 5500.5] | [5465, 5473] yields 0.36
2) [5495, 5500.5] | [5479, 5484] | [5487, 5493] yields 0.85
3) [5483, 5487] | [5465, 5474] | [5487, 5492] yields 0.45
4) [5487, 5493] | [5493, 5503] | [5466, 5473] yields 0.89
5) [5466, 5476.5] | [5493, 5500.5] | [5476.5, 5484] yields 0.86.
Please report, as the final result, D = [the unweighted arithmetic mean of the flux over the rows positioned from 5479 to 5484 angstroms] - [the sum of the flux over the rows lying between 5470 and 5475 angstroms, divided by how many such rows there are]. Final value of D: 0.2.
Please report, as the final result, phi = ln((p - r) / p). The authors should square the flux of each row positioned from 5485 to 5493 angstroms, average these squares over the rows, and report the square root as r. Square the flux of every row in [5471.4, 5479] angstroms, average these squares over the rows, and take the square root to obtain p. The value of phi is -3.88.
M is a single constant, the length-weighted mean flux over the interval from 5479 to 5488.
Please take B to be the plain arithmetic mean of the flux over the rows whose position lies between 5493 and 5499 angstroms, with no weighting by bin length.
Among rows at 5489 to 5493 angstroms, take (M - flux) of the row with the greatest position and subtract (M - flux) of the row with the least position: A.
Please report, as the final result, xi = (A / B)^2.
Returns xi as 0.001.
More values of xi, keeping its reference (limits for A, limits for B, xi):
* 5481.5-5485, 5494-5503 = 0.024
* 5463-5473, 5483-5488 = 0.002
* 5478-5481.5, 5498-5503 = 0.002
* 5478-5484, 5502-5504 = 0.003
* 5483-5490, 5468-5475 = 0.014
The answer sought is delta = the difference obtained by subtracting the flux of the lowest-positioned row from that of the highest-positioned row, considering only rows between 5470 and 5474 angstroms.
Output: 0.53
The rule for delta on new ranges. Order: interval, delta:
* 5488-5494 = -0.38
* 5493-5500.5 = 0.77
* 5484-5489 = -0.52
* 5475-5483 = -0.24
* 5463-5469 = 0.29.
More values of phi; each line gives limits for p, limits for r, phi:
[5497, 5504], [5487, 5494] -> -4.95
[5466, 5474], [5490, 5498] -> -3.55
